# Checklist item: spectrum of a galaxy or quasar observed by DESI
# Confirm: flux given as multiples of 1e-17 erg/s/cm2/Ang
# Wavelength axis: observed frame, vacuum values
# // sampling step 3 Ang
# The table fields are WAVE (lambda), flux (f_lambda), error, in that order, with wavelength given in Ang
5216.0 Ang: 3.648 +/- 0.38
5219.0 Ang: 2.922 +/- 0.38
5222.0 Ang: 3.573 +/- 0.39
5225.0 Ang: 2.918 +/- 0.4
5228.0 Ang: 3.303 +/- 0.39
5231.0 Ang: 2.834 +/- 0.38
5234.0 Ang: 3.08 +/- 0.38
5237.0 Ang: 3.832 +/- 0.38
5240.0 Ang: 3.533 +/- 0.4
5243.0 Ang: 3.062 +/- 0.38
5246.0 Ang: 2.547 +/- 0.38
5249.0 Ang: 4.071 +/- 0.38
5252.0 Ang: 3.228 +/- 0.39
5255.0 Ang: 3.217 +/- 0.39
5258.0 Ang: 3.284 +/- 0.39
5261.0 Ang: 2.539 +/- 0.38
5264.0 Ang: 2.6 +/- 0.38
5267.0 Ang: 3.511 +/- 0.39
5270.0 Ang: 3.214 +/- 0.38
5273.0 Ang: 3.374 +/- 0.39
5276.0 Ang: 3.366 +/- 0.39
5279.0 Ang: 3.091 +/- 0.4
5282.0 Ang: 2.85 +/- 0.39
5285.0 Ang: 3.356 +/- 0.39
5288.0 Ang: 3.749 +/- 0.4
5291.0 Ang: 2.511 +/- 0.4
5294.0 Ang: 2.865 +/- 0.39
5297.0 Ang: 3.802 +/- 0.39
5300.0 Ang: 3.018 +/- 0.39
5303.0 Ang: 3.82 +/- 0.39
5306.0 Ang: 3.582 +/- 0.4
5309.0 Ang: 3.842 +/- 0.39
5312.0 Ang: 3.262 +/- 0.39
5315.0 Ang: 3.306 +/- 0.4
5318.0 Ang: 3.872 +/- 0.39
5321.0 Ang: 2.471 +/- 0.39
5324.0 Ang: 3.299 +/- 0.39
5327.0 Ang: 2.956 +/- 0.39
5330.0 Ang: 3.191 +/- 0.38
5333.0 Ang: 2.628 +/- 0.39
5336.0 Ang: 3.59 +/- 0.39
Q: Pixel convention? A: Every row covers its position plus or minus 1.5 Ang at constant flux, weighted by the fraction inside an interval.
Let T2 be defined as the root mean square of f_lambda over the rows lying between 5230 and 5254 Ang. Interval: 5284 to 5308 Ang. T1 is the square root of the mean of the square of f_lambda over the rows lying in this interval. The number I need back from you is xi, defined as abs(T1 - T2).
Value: 0.06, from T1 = 3.37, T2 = 3.31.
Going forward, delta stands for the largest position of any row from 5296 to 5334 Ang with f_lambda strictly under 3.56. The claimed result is 5333.0 Ang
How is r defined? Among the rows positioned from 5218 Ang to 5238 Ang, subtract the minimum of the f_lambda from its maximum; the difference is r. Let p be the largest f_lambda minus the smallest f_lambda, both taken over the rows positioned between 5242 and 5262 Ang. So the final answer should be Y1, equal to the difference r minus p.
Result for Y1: -0.53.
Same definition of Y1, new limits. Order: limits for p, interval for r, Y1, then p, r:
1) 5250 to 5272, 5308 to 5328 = 0.43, 0.97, 1.40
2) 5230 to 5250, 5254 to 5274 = -0.55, 1.52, 0.97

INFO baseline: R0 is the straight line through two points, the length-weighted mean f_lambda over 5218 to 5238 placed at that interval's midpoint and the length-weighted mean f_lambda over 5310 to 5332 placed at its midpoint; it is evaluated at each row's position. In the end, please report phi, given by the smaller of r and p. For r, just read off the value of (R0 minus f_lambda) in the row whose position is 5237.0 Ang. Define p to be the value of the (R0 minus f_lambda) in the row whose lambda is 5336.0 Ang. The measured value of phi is -0.63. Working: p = -0.4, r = -0.6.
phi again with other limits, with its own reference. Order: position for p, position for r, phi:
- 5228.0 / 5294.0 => -0.10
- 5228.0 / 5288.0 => -0.55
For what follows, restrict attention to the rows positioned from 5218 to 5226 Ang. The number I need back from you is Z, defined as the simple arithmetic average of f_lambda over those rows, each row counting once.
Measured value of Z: 3.14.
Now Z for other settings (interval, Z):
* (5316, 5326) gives 3.21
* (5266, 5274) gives 3.37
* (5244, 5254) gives 3.28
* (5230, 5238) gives 3.25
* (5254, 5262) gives 3.01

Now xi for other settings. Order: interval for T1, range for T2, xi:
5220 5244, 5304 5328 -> 0.07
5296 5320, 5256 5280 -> 0.44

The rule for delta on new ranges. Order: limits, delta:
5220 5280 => 5279.0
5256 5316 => 5315.0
